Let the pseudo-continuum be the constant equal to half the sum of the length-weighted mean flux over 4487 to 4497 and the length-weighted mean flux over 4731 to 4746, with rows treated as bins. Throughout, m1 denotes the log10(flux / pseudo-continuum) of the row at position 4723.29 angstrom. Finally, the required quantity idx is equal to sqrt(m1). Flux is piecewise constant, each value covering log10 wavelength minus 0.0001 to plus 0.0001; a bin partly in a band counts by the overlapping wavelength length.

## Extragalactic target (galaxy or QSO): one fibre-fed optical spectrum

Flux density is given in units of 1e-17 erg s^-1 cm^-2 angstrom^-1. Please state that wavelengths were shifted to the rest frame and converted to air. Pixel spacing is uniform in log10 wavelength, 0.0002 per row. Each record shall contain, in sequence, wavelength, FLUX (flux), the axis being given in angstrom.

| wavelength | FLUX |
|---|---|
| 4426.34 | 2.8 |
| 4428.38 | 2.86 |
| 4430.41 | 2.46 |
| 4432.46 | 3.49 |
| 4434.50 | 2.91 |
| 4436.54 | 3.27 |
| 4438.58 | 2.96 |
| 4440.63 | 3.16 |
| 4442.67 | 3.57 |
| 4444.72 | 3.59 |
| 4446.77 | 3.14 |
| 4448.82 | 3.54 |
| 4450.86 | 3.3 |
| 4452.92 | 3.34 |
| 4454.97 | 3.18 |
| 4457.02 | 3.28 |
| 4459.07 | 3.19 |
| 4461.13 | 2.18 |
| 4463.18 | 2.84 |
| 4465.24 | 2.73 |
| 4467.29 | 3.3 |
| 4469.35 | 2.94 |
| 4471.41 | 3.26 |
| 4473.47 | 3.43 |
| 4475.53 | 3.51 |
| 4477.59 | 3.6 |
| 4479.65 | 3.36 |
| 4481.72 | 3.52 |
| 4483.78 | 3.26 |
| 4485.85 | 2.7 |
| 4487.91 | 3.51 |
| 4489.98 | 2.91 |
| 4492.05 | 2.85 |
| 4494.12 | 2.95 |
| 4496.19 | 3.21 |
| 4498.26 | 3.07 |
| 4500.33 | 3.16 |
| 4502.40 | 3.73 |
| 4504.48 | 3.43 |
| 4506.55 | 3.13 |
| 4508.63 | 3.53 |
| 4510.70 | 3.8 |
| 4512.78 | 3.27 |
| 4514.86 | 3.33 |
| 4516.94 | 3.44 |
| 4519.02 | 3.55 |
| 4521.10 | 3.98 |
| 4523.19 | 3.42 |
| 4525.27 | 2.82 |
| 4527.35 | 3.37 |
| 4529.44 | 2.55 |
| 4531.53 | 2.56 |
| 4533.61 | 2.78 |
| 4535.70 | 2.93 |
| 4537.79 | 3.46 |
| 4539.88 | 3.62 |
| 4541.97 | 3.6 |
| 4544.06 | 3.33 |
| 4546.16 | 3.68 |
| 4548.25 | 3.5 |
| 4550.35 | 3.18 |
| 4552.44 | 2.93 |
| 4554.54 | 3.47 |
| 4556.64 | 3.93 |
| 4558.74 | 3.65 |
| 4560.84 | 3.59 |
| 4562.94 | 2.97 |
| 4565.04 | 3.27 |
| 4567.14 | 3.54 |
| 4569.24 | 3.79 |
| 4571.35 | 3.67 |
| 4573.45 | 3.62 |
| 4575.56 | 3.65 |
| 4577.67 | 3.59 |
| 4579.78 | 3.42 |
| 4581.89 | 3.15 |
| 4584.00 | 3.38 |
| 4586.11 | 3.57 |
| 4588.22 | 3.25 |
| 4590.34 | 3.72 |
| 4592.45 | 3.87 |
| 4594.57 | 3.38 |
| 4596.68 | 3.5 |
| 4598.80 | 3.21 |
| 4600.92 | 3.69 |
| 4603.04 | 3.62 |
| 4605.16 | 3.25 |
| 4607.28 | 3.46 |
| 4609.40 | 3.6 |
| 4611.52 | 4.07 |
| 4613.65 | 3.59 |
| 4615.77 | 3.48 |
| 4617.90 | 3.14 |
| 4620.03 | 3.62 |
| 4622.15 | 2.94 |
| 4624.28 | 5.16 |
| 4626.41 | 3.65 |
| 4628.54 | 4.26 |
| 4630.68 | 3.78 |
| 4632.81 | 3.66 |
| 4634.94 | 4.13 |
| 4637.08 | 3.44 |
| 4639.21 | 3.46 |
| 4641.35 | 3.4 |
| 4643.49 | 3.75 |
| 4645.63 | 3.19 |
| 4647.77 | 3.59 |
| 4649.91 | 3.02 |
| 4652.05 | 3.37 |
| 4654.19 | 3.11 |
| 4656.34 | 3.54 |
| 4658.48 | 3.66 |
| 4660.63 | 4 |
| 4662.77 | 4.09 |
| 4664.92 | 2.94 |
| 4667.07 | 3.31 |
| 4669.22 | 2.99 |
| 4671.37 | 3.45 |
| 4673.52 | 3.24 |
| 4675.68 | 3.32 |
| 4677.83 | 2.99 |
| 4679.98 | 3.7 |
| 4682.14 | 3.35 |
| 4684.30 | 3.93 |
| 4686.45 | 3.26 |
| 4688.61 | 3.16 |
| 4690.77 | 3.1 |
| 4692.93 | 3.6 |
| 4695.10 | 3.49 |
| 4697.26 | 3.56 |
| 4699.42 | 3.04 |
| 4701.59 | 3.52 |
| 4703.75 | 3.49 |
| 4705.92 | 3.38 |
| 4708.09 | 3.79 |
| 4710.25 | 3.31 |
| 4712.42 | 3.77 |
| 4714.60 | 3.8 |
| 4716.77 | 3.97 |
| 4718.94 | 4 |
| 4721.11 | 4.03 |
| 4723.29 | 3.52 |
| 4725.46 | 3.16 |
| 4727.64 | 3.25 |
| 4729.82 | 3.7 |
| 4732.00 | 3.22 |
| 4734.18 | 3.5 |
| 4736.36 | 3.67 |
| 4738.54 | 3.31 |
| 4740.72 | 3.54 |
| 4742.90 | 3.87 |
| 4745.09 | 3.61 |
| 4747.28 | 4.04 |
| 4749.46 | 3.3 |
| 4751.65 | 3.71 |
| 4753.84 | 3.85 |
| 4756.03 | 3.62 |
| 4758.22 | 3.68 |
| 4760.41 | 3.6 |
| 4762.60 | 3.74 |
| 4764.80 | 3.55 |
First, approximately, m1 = 0.027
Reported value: 0.17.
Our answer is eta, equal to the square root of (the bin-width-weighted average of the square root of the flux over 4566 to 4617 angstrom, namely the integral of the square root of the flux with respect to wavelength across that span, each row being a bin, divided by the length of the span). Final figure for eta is 1.372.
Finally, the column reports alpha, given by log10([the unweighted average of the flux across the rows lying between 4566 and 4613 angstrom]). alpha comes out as 0.550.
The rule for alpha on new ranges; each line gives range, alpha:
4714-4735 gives 0.558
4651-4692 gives 0.531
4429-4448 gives 0.501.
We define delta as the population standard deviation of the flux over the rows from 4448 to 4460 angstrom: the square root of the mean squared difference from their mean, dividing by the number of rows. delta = 0.120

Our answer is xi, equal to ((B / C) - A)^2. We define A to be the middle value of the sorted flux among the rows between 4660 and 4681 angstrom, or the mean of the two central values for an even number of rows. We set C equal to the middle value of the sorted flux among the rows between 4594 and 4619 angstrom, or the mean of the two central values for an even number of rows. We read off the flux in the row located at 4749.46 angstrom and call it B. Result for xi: 5.6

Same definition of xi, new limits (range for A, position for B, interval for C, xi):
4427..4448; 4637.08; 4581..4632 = 4.8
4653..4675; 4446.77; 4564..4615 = 6.3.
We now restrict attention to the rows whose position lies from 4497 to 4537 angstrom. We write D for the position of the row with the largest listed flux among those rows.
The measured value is 4521.10 angstrom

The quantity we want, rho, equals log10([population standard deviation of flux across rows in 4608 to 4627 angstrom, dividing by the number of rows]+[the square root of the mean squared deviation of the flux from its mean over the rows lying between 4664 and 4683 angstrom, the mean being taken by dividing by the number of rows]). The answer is -0.079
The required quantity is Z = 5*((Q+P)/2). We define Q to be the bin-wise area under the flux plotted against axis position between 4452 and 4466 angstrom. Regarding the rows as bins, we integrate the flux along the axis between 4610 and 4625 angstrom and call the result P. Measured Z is 242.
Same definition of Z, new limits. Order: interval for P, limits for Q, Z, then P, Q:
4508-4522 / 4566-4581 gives 260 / 50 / 54.1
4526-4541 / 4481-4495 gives 222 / 46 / 43.3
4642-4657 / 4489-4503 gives 235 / 50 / 43.5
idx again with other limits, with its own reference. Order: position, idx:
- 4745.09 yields 0.20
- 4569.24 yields 0.24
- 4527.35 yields 0.09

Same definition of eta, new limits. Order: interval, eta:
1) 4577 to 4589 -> 1.357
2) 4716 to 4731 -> 1.382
